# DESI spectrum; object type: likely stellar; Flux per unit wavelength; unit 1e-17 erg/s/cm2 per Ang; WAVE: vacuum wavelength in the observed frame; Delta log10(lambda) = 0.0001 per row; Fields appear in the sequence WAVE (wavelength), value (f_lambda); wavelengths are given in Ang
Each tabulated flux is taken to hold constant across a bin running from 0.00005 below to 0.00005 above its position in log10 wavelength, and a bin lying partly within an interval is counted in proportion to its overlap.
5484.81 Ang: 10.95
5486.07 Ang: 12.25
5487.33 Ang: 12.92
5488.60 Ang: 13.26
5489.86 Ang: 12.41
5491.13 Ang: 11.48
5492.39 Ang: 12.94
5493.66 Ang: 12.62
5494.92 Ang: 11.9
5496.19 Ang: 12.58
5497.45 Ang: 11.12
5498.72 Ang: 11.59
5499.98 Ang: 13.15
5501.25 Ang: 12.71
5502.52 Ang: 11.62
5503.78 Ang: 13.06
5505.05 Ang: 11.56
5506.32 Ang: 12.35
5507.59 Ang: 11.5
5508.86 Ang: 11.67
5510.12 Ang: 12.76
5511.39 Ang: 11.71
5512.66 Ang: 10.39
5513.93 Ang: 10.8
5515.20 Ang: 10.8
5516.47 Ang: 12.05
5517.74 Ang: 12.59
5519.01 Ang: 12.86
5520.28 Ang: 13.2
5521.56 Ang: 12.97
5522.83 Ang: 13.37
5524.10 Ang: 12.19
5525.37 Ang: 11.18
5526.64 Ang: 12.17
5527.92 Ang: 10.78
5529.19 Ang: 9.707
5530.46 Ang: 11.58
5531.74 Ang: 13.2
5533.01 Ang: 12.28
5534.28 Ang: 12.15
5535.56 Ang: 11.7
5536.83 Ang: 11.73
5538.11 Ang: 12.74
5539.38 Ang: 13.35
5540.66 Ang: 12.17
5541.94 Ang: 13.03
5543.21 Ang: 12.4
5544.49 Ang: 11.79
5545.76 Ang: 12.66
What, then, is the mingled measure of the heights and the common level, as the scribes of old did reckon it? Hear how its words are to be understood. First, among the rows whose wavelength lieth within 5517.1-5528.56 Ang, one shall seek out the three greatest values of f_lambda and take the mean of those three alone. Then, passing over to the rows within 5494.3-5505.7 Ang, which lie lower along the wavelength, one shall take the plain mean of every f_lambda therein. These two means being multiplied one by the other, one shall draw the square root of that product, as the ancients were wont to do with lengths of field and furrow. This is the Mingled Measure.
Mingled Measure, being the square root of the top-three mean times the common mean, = 12.7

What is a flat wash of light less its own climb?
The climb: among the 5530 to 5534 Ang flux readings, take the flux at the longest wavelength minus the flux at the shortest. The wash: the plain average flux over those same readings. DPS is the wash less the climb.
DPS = 11.7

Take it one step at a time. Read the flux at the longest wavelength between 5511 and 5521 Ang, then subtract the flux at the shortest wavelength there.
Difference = 1.5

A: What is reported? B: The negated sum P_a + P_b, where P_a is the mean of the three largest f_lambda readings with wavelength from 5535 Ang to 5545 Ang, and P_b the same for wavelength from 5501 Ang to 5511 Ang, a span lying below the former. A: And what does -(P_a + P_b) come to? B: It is -25.9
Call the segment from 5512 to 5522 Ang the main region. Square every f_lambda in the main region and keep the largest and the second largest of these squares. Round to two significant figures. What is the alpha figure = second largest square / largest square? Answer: 0.97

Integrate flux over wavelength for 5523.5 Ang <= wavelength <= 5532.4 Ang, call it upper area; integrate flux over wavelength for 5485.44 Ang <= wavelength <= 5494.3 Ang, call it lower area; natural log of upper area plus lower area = 5.37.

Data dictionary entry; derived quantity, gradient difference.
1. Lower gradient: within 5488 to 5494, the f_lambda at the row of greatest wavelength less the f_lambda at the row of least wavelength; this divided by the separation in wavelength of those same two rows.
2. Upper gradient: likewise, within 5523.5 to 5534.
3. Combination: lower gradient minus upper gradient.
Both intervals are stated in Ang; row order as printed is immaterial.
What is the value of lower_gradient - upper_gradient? -0.14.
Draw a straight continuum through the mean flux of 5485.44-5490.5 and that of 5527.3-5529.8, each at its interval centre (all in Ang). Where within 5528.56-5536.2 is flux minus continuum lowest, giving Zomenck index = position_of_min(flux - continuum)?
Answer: 5529.19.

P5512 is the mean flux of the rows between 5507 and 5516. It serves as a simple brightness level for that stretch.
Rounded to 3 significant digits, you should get 11.4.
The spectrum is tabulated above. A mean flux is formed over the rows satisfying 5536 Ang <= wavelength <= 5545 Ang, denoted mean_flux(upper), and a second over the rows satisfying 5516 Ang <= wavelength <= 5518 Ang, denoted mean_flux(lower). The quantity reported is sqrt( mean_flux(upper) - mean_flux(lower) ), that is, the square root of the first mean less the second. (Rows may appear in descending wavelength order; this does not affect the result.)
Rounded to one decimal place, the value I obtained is 0.4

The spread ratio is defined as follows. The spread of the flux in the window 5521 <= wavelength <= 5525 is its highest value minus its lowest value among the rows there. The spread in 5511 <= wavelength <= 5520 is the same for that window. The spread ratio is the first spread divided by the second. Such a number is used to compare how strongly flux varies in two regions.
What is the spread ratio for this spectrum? 0.5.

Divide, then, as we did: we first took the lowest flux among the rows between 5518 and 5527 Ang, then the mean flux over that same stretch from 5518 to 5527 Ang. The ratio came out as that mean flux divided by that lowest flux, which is 1.12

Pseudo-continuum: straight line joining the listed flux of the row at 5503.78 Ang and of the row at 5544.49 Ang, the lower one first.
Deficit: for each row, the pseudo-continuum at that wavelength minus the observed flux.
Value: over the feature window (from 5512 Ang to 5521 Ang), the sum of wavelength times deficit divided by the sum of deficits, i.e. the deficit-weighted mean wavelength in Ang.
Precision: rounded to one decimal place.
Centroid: 5513.2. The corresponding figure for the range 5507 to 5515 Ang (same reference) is 5511.3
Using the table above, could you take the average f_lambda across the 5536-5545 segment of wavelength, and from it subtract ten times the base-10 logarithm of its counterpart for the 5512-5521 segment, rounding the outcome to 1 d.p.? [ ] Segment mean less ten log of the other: 1.7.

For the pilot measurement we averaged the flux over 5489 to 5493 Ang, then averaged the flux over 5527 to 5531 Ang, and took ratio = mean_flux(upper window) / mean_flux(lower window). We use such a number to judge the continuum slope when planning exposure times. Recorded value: 0.87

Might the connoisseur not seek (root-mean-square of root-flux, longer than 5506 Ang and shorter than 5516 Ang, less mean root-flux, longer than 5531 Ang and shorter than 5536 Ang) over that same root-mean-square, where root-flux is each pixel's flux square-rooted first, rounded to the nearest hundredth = -0.04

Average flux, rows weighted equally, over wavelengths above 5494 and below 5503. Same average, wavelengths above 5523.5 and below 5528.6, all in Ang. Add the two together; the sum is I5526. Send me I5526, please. 23.7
